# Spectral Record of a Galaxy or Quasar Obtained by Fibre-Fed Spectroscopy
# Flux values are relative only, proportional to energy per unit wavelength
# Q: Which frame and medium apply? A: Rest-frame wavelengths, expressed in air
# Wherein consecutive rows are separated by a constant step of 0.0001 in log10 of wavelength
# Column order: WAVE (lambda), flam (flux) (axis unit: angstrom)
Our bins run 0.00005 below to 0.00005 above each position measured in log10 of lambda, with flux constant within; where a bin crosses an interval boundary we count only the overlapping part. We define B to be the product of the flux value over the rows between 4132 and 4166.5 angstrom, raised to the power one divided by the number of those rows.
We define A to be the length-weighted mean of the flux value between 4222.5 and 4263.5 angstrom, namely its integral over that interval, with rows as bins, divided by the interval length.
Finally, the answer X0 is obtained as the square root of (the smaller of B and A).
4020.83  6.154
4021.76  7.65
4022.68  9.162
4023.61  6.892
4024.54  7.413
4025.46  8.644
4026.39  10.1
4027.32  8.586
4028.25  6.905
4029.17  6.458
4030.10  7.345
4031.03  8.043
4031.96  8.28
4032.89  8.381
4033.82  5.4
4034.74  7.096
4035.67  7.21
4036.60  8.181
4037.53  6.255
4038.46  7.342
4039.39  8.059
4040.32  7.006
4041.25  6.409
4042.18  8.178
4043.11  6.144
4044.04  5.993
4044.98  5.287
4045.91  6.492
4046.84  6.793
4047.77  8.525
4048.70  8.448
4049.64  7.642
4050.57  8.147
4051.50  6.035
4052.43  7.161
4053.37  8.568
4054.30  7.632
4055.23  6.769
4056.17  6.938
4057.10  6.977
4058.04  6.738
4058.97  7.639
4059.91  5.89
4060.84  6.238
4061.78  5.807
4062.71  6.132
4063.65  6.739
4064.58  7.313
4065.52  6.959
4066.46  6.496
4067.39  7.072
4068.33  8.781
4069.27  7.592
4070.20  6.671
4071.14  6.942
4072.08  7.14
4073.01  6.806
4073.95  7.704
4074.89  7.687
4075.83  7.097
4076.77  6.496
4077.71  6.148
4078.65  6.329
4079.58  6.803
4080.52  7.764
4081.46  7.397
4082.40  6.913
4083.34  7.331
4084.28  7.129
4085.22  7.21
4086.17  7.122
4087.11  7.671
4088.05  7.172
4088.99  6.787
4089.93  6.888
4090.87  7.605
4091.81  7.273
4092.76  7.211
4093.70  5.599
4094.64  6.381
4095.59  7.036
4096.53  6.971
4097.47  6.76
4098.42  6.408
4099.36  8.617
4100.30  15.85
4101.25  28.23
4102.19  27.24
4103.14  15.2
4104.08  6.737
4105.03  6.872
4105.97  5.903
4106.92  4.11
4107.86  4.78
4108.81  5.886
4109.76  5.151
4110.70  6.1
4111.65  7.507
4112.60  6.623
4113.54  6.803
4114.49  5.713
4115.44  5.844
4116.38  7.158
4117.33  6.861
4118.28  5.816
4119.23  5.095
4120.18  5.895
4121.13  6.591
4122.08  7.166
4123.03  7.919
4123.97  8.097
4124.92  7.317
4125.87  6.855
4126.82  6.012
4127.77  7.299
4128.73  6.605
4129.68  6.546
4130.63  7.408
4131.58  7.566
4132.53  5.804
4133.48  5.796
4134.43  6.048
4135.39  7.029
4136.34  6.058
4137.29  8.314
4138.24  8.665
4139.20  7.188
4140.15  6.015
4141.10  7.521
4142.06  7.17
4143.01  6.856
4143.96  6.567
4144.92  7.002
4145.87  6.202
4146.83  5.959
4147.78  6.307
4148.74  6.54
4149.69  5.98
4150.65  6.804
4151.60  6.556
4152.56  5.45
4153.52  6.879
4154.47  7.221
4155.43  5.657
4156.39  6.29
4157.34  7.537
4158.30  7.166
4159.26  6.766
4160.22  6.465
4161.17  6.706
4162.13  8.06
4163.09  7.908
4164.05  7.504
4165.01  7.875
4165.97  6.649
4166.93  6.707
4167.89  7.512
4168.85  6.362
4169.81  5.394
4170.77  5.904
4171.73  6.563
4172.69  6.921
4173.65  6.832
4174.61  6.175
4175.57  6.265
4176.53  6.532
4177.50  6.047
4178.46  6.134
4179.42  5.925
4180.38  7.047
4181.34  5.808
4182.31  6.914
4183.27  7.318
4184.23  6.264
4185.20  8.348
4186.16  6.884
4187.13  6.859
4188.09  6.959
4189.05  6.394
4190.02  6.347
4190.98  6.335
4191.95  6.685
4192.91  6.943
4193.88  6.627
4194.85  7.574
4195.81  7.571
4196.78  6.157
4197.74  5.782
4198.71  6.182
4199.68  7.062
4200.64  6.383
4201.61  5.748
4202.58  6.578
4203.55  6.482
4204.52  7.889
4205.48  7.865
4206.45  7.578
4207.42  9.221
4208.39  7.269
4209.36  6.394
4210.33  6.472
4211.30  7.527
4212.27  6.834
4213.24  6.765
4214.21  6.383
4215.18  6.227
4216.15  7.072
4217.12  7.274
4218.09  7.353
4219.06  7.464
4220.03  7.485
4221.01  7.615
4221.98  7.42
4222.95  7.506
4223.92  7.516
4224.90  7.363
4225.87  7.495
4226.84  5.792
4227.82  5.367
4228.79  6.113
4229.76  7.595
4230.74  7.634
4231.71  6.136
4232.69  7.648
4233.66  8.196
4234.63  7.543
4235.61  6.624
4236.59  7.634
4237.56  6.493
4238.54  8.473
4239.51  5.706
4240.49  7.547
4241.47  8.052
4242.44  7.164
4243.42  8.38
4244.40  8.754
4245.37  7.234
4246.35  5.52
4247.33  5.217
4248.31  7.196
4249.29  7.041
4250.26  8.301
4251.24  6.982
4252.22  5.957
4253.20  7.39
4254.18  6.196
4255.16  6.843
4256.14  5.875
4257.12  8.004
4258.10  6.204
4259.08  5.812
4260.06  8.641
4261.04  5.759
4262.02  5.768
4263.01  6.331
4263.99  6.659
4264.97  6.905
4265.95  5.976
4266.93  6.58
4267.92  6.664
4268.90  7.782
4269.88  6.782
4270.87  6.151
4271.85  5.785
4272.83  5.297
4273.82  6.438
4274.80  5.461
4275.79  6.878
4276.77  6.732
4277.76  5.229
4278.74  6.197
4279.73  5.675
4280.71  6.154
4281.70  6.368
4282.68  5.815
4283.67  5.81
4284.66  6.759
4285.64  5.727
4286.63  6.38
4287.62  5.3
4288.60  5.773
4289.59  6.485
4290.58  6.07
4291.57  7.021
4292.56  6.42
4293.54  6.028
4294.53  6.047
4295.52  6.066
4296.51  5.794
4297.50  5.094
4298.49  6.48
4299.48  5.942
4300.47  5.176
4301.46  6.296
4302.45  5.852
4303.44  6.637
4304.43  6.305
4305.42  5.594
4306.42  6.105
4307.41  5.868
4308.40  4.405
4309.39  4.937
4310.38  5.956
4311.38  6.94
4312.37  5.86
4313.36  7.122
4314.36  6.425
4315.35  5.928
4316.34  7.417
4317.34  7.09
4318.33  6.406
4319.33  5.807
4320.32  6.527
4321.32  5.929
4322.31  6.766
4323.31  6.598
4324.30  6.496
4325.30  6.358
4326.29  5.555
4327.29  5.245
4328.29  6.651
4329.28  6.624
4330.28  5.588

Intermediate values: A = 6.97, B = 6.75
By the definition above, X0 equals 2.60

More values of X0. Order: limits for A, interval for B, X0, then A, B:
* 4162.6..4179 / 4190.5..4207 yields 2.58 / 6.66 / 6.76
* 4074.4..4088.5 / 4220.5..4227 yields 2.66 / 7.08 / 7.22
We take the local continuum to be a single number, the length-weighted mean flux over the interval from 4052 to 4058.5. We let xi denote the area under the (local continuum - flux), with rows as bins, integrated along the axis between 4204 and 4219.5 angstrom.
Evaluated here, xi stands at 0.4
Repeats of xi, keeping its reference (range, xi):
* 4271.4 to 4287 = 18.8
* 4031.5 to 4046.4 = 4.0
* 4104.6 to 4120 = 19.1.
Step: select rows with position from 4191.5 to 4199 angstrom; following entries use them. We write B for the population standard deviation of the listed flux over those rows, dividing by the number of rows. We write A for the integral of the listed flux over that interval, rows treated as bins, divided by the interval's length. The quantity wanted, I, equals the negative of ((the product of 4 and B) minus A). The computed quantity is 4.3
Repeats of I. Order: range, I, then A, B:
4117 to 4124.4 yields 2.7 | 6.7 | 0.98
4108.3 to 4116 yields 3.4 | 6.2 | 0.69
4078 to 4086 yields 5.5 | 7.1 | 0.41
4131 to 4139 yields 2.6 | 6.9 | 1.09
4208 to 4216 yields 5.0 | 6.7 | 0.43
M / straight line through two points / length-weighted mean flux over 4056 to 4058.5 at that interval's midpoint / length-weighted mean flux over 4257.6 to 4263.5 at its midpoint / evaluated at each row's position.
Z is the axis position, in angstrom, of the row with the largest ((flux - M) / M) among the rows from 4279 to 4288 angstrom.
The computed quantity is 4284.66 angstrom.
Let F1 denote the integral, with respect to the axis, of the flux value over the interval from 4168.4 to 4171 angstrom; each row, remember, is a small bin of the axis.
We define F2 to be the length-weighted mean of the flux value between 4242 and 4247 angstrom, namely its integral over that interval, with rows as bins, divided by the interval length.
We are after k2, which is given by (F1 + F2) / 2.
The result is 11.3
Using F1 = 15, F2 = 7.3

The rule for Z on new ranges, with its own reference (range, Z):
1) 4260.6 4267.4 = 4264.97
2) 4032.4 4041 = 4032.89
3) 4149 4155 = 4154.47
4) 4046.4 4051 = 4047.77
